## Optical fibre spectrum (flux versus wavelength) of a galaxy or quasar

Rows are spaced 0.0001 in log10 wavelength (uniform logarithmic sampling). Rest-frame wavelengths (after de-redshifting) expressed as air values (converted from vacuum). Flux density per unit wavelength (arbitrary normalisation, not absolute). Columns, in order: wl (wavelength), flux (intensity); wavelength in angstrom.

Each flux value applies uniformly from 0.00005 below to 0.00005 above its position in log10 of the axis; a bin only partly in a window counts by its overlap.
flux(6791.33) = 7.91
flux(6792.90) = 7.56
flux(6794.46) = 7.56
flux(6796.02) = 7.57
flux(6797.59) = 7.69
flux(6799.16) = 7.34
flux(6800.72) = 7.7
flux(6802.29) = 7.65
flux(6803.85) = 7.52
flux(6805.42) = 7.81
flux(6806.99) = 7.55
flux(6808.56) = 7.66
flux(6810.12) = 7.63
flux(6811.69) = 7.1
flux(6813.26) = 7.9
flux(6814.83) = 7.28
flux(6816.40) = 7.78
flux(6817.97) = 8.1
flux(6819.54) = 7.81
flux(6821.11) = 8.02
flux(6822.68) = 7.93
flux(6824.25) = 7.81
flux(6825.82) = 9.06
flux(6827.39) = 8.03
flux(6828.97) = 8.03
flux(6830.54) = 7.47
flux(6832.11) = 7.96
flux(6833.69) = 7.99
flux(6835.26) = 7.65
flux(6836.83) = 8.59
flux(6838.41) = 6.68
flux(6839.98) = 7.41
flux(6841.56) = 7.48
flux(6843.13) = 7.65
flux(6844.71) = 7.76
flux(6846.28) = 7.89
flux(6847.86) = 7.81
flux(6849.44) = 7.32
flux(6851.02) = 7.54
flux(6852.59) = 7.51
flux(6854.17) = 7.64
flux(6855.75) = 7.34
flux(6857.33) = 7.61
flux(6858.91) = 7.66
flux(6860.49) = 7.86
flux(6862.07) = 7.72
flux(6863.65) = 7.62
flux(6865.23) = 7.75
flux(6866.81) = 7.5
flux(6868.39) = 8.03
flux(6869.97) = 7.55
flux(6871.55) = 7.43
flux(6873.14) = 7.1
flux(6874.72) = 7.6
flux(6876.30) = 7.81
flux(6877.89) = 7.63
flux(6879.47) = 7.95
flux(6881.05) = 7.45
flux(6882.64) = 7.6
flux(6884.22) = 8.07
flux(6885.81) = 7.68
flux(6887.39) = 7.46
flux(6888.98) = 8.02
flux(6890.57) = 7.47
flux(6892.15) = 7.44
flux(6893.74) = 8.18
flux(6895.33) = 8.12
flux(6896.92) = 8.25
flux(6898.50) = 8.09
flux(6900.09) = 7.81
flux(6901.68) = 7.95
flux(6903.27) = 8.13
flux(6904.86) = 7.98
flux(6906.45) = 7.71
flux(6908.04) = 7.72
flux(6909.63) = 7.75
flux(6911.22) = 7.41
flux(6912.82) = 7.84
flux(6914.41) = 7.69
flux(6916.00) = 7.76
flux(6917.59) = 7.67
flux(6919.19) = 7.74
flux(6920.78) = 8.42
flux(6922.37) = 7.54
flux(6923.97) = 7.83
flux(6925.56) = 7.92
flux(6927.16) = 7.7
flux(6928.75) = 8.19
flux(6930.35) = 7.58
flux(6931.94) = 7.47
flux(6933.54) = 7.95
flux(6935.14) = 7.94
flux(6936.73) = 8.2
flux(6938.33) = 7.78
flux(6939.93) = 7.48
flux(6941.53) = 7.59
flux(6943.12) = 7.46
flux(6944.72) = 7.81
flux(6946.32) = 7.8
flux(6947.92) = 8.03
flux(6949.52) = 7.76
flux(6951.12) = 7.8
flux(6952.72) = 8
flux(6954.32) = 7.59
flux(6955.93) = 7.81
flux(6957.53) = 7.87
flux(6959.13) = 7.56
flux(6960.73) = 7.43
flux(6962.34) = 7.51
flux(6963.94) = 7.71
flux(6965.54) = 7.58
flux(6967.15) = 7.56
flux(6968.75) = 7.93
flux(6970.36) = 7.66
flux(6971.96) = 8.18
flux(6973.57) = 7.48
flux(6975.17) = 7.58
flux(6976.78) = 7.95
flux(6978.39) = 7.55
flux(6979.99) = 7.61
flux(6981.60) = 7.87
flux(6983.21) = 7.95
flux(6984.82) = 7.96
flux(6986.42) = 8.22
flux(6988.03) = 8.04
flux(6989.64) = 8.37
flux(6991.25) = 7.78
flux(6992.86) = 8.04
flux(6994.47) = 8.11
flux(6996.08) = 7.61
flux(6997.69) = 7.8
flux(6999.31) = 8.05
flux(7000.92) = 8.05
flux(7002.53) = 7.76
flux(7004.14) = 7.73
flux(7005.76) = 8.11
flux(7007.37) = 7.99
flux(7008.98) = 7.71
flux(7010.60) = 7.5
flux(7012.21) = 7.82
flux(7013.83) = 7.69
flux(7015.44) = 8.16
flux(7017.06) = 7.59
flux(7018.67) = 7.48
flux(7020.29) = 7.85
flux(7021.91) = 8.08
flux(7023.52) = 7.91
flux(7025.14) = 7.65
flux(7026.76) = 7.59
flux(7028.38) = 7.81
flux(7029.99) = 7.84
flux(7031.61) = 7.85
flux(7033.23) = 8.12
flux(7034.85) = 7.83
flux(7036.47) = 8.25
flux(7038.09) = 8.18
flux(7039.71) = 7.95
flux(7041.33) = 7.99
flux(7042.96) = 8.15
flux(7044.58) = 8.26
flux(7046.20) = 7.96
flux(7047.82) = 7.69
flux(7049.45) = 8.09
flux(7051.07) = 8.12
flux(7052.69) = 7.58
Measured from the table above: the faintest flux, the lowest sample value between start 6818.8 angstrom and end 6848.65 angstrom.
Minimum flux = 6.68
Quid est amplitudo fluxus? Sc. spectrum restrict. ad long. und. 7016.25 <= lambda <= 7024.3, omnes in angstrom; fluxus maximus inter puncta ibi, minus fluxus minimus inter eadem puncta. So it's 0.60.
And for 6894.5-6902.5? 0.44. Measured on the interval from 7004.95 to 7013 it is 0.61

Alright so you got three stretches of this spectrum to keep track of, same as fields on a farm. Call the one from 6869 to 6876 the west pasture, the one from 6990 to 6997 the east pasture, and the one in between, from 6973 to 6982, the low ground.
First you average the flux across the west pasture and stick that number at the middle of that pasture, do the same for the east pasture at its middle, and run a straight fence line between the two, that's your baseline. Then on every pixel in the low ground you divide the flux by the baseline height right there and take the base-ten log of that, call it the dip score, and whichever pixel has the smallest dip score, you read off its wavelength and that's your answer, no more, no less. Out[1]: 6973.57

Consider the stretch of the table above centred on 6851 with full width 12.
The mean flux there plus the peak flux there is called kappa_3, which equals 15.5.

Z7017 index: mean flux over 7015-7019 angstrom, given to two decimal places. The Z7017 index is 7.74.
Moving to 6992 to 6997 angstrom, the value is 7.92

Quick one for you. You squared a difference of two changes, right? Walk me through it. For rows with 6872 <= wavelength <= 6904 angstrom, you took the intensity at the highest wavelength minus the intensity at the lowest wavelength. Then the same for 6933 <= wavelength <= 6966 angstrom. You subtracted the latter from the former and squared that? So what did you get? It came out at 2.0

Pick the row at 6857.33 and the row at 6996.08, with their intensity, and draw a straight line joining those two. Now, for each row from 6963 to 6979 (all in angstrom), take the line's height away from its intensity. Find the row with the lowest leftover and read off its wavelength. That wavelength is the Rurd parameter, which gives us 6973.57 angstrom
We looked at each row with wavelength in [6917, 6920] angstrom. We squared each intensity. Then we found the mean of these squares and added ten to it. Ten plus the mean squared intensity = 69.4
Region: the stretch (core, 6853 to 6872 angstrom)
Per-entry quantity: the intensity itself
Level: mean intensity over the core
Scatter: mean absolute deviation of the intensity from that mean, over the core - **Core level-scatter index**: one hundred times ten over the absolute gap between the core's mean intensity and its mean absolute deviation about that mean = 133.2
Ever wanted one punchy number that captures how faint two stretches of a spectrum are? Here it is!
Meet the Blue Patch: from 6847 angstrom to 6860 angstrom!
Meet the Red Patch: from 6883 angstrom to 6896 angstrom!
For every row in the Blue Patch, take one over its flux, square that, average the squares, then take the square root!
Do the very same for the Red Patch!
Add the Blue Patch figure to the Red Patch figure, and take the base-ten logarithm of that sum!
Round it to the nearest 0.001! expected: -0.584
